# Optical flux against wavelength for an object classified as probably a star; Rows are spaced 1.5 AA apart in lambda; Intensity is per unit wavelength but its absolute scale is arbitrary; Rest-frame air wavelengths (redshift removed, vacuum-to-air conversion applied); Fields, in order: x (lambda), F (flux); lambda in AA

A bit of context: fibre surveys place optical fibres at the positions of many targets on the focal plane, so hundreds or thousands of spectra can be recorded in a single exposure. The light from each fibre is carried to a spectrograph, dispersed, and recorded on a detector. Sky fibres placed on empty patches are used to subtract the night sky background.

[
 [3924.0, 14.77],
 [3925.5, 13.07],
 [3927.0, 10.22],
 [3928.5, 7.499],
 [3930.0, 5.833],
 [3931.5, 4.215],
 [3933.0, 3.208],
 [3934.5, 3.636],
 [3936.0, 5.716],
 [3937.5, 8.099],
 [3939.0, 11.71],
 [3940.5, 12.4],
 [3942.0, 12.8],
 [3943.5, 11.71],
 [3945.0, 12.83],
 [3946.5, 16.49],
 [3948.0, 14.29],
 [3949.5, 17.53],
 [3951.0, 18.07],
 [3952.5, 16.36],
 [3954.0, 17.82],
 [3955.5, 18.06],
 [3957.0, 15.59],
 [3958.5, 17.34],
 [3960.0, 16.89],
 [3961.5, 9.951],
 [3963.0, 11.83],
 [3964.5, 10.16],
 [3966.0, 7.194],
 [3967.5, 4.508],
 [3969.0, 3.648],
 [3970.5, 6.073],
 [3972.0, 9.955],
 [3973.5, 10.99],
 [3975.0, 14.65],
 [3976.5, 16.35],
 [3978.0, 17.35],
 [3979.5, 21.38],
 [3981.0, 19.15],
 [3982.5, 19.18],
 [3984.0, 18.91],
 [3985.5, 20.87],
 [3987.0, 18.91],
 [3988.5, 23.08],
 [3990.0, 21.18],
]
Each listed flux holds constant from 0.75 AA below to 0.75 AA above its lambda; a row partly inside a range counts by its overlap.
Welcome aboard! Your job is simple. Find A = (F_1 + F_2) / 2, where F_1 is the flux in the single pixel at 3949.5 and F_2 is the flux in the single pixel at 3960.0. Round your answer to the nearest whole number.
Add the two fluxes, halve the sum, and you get 17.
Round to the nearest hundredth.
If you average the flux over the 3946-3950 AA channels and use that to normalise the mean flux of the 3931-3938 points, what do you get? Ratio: 0.31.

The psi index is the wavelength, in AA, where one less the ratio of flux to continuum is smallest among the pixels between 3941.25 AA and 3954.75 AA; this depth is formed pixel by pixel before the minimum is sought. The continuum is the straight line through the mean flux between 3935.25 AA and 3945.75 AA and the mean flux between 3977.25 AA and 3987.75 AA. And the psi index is 3951.0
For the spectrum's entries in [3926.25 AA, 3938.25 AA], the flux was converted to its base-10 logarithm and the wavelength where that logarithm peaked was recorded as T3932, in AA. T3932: 3927.0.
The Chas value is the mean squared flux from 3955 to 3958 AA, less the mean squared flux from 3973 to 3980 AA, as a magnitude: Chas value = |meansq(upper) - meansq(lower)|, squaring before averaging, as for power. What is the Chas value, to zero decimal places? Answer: 12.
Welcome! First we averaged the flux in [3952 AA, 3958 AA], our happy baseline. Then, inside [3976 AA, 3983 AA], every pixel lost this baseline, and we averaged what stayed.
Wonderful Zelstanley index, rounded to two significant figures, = 1.7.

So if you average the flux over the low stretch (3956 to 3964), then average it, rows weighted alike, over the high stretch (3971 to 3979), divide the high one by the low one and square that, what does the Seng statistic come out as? 0.9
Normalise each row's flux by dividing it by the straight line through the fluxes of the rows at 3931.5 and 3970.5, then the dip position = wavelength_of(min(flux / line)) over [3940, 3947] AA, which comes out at 3943.5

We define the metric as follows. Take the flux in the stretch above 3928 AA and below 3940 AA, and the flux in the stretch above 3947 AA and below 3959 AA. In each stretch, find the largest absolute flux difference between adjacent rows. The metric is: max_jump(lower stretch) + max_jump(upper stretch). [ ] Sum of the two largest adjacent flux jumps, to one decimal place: 6.9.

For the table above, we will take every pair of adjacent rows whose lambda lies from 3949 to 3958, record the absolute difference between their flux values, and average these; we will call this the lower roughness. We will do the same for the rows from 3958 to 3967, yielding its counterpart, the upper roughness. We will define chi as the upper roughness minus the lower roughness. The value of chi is 1.5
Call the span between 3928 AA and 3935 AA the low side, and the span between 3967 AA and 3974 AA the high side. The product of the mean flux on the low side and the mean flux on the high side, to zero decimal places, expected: 34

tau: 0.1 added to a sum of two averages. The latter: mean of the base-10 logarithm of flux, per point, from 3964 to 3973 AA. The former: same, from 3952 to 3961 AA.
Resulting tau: 2.14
